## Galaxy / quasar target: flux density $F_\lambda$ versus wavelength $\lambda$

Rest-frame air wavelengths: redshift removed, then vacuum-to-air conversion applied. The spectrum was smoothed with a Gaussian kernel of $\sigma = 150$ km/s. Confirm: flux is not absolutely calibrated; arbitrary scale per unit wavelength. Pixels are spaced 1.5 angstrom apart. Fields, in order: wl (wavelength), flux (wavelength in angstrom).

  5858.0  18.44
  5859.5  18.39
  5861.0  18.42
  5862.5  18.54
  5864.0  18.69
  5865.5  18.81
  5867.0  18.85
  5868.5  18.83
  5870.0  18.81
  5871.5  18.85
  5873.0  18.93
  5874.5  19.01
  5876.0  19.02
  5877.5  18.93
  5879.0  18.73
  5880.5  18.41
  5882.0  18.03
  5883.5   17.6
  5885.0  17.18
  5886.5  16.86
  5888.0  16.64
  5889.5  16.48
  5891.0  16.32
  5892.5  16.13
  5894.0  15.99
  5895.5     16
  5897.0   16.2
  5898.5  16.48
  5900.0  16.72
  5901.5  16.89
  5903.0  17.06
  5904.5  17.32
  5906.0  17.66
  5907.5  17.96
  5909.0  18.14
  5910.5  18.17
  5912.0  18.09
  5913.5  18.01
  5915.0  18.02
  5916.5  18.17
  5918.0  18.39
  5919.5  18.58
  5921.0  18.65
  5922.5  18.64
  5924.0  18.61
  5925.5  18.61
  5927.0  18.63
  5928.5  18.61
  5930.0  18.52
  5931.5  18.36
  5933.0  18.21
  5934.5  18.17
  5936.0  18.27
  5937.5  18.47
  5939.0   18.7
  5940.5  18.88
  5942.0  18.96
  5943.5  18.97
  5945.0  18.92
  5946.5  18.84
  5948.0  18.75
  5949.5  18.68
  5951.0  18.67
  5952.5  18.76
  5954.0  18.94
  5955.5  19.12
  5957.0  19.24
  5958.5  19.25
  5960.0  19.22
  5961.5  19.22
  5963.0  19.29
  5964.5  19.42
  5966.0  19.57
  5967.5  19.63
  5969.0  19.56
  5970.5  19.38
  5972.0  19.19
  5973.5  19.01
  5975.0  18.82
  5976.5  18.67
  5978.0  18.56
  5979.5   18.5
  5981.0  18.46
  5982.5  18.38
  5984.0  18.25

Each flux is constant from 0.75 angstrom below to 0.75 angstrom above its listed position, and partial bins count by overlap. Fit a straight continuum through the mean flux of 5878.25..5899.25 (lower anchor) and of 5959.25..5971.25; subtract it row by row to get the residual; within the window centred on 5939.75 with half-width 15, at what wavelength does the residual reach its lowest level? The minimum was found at 5951.0 angstrom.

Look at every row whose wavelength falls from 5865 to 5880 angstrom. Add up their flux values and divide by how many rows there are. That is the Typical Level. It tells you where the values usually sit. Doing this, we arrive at 18.9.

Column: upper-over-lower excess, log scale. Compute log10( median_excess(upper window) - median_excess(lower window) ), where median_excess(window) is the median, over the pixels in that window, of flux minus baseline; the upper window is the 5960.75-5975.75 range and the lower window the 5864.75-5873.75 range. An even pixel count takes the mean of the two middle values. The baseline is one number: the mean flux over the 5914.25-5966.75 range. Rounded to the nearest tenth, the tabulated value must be -0.3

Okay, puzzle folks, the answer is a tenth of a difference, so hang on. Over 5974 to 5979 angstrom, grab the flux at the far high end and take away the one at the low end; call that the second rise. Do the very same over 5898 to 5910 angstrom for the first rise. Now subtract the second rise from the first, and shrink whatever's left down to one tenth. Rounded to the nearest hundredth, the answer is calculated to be 0.19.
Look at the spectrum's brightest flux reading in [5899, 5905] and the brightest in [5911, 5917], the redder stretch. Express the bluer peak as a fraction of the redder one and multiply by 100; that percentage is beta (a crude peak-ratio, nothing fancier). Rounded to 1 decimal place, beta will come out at 95.3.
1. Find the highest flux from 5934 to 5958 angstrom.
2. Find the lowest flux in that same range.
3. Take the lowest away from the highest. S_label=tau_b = 1.1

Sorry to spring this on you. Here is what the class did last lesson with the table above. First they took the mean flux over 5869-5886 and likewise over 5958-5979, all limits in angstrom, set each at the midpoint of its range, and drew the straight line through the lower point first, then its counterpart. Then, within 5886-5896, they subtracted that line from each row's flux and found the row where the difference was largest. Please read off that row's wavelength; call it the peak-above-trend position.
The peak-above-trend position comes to 5886.5 angstrom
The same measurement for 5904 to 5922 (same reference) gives 5921.0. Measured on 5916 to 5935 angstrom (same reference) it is 5921.0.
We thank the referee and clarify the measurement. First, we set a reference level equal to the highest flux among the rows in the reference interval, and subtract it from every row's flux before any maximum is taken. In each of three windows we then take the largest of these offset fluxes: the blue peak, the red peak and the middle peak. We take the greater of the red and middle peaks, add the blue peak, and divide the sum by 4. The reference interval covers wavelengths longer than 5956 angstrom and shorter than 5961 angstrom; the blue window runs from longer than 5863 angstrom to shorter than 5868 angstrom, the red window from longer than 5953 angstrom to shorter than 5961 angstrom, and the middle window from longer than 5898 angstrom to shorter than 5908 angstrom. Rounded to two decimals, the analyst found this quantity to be -0.10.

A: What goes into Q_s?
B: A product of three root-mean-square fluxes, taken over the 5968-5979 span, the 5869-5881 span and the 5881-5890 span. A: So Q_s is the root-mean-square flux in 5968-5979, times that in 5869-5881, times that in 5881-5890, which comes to 6144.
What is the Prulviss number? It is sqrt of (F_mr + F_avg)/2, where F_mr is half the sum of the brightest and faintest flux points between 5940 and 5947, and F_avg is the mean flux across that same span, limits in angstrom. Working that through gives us 4.35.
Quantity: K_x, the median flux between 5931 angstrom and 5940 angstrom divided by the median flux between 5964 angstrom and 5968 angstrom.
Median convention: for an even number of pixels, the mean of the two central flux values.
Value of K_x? 0.94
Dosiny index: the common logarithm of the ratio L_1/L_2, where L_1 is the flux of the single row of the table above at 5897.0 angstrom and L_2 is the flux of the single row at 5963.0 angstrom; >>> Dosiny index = -0.076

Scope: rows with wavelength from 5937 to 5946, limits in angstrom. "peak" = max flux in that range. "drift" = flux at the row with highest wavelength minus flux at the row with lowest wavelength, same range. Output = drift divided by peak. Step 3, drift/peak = 0.024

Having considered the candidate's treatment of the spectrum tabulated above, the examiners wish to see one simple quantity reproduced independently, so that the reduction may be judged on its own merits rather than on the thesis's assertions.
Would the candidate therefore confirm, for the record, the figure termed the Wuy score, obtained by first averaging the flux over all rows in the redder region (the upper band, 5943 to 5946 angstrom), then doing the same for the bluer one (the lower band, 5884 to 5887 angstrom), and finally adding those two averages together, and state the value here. 36.0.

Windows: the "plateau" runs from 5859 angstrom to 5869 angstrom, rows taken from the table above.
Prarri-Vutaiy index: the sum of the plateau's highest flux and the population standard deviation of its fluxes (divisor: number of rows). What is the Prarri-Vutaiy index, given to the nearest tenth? 19.0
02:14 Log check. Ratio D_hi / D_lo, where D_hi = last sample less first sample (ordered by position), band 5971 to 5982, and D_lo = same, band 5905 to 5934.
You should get -1.3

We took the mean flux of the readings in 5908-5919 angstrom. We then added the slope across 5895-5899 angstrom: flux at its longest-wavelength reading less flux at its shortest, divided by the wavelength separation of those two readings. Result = 18.3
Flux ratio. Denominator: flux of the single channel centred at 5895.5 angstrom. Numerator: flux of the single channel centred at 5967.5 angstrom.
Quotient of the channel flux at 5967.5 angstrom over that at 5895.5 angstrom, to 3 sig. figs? 1.23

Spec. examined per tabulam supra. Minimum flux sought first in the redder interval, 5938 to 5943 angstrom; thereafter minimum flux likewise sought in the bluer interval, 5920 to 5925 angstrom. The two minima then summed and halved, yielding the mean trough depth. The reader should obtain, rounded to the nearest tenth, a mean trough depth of 18.7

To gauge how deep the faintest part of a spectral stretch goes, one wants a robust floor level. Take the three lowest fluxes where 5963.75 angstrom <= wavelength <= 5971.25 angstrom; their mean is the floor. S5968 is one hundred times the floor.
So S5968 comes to 1945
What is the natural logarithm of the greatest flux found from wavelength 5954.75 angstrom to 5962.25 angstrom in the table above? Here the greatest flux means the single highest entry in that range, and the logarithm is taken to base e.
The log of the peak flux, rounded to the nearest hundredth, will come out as 2.96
